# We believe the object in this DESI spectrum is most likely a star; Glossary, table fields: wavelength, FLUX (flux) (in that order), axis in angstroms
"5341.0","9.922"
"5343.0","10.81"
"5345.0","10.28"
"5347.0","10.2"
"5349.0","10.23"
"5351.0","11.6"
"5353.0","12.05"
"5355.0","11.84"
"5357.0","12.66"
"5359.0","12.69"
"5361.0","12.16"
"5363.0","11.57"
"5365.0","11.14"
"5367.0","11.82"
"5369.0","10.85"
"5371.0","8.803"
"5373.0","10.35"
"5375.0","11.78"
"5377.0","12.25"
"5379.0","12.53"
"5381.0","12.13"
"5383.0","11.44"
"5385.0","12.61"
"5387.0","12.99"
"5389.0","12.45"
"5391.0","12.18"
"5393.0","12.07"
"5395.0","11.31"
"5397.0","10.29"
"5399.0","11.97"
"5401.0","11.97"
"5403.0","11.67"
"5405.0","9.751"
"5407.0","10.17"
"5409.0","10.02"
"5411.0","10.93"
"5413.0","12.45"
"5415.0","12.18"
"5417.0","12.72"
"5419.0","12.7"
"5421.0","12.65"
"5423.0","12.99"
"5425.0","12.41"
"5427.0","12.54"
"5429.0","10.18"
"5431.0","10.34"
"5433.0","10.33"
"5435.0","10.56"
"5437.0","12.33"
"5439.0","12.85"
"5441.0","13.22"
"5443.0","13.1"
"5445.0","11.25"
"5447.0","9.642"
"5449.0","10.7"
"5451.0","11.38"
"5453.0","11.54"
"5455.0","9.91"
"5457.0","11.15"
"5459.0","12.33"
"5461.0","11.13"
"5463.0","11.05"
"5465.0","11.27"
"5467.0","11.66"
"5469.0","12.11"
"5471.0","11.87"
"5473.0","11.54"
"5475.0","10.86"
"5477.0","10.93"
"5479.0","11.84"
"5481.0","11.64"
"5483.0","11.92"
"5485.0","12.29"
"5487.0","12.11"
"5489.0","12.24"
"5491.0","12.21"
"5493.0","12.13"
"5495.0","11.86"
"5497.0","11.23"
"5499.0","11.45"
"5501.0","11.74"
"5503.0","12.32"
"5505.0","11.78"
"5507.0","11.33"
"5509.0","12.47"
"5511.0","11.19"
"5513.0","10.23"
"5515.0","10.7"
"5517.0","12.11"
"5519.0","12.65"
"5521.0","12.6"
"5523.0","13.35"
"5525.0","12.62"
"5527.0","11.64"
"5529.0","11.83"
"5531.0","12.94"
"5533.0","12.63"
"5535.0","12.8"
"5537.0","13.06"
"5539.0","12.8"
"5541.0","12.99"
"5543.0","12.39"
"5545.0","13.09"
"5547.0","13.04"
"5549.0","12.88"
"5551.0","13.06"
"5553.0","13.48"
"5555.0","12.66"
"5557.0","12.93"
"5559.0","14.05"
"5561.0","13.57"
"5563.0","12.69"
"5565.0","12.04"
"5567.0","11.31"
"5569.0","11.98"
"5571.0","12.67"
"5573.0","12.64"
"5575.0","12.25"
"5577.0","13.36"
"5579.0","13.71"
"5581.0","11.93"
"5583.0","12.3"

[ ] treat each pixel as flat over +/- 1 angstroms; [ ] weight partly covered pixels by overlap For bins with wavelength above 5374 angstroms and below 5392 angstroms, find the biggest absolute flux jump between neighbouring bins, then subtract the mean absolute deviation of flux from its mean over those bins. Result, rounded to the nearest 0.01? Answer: 0.83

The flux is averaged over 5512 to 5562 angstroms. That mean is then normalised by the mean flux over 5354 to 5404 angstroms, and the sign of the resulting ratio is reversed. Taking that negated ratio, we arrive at -1.08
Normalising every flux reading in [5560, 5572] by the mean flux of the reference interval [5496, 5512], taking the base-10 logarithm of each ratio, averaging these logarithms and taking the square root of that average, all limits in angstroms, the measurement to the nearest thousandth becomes 0.155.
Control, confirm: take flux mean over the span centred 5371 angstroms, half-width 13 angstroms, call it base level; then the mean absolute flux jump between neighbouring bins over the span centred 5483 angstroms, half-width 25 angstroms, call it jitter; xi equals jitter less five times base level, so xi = -57.1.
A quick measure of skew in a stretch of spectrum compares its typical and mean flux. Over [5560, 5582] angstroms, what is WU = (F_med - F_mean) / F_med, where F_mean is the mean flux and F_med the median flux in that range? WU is 0.0064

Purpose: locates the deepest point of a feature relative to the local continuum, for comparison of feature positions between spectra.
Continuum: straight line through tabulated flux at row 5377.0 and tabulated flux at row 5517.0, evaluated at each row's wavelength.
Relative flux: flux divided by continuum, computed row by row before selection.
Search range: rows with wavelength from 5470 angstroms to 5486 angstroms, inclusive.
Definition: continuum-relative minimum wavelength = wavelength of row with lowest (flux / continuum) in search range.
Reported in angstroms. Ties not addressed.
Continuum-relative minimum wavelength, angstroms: 5475.0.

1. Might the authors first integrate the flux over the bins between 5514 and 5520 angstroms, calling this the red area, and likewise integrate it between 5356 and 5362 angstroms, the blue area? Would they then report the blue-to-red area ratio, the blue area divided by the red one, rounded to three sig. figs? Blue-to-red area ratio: 1.06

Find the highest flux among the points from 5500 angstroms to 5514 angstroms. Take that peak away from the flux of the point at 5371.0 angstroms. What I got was -3.7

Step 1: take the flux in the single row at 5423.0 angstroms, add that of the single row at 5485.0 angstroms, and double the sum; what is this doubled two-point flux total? 50.6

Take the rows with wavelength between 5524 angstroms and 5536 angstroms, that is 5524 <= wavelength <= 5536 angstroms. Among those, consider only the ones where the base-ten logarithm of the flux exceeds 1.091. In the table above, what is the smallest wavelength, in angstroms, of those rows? 5525.0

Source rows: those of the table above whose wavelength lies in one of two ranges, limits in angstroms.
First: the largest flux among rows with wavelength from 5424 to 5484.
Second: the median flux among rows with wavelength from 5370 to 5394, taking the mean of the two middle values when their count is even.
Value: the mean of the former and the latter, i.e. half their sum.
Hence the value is 12.7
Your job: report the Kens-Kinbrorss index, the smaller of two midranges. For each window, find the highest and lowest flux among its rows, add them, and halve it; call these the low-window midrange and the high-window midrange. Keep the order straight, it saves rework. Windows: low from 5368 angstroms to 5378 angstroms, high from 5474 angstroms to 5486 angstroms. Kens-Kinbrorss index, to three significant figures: 10.5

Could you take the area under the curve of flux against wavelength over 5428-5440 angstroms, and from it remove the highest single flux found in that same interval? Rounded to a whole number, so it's 120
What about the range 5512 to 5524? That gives 130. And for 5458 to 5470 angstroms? 127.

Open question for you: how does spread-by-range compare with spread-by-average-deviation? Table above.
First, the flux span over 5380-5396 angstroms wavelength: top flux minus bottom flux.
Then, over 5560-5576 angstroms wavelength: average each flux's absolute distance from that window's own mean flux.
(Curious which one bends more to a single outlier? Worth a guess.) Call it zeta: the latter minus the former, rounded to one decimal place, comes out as -1.2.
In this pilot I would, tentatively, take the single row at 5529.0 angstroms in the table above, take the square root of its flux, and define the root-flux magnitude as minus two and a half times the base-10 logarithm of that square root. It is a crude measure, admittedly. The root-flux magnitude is -1.34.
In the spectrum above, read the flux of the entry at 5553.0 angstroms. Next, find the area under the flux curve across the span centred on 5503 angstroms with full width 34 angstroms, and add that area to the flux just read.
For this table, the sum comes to 413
